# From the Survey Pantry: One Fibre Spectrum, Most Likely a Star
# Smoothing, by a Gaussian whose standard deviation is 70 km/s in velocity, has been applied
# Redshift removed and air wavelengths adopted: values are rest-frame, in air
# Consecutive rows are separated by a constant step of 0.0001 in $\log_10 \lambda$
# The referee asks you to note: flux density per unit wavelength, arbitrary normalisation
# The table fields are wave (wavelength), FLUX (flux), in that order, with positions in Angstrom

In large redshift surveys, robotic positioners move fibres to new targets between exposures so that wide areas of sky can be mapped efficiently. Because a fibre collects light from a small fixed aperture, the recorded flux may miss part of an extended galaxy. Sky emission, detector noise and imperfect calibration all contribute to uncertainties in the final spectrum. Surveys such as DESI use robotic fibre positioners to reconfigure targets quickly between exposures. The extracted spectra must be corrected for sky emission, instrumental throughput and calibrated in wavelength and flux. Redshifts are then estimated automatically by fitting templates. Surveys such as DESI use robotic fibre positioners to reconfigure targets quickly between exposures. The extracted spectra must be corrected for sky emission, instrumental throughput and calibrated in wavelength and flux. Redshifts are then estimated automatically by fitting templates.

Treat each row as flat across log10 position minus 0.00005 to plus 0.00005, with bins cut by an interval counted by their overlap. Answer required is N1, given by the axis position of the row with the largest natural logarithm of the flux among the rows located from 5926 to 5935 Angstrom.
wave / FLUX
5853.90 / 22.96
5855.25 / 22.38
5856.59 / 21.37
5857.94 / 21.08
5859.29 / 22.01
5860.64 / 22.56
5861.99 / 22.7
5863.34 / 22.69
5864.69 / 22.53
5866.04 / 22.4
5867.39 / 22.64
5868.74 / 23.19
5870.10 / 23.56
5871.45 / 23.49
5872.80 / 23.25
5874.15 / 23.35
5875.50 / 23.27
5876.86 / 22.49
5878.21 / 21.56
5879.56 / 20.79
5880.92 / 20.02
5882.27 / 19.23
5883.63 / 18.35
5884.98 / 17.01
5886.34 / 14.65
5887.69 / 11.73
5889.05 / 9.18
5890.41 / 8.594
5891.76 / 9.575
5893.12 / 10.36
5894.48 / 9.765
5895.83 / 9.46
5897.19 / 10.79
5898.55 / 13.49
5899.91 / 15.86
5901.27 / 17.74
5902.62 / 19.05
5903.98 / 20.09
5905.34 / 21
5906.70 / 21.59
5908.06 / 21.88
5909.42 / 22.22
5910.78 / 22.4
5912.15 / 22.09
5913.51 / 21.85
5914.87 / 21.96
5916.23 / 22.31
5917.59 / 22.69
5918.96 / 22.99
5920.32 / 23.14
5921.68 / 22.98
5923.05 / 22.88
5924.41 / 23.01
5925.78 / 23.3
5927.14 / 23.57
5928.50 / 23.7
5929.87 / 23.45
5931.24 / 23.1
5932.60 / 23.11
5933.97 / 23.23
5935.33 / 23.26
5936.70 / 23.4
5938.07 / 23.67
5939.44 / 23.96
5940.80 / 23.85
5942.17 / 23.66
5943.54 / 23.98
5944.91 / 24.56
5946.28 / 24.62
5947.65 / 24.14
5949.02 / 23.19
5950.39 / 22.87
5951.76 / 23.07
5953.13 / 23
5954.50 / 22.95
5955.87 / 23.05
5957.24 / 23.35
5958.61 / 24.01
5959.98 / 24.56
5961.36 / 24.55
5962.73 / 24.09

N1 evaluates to 5928.50 Angstrom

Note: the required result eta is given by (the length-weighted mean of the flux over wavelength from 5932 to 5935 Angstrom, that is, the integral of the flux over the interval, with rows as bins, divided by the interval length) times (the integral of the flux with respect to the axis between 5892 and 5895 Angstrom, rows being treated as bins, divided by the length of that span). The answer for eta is 232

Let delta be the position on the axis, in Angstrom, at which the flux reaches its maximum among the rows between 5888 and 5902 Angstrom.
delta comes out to 5901.27 Angstrom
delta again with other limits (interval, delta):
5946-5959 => 5946.28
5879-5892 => 5879.56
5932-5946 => 5944.91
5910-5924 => 5920.32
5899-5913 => 5910.78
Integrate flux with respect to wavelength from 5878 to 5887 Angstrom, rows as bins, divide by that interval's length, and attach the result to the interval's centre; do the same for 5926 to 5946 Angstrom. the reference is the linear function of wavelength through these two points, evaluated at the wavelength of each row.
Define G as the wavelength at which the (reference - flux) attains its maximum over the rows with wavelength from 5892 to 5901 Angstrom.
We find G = 5895.83 Angstrom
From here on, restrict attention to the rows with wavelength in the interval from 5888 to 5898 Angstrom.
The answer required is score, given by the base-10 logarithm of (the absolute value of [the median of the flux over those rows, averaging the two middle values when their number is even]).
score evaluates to 0.98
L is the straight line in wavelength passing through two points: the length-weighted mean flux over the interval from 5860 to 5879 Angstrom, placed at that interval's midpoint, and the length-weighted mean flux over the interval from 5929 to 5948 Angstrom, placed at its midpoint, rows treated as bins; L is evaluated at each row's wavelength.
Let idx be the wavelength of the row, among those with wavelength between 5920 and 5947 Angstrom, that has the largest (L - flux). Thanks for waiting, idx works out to 5923.05 Angstrom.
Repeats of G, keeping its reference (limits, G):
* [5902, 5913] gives 5902.62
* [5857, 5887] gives 5886.34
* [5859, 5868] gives 5866.04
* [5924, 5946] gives 5942.17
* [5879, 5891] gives 5890.41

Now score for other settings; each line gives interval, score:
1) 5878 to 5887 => 1.28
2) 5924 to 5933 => 1.37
